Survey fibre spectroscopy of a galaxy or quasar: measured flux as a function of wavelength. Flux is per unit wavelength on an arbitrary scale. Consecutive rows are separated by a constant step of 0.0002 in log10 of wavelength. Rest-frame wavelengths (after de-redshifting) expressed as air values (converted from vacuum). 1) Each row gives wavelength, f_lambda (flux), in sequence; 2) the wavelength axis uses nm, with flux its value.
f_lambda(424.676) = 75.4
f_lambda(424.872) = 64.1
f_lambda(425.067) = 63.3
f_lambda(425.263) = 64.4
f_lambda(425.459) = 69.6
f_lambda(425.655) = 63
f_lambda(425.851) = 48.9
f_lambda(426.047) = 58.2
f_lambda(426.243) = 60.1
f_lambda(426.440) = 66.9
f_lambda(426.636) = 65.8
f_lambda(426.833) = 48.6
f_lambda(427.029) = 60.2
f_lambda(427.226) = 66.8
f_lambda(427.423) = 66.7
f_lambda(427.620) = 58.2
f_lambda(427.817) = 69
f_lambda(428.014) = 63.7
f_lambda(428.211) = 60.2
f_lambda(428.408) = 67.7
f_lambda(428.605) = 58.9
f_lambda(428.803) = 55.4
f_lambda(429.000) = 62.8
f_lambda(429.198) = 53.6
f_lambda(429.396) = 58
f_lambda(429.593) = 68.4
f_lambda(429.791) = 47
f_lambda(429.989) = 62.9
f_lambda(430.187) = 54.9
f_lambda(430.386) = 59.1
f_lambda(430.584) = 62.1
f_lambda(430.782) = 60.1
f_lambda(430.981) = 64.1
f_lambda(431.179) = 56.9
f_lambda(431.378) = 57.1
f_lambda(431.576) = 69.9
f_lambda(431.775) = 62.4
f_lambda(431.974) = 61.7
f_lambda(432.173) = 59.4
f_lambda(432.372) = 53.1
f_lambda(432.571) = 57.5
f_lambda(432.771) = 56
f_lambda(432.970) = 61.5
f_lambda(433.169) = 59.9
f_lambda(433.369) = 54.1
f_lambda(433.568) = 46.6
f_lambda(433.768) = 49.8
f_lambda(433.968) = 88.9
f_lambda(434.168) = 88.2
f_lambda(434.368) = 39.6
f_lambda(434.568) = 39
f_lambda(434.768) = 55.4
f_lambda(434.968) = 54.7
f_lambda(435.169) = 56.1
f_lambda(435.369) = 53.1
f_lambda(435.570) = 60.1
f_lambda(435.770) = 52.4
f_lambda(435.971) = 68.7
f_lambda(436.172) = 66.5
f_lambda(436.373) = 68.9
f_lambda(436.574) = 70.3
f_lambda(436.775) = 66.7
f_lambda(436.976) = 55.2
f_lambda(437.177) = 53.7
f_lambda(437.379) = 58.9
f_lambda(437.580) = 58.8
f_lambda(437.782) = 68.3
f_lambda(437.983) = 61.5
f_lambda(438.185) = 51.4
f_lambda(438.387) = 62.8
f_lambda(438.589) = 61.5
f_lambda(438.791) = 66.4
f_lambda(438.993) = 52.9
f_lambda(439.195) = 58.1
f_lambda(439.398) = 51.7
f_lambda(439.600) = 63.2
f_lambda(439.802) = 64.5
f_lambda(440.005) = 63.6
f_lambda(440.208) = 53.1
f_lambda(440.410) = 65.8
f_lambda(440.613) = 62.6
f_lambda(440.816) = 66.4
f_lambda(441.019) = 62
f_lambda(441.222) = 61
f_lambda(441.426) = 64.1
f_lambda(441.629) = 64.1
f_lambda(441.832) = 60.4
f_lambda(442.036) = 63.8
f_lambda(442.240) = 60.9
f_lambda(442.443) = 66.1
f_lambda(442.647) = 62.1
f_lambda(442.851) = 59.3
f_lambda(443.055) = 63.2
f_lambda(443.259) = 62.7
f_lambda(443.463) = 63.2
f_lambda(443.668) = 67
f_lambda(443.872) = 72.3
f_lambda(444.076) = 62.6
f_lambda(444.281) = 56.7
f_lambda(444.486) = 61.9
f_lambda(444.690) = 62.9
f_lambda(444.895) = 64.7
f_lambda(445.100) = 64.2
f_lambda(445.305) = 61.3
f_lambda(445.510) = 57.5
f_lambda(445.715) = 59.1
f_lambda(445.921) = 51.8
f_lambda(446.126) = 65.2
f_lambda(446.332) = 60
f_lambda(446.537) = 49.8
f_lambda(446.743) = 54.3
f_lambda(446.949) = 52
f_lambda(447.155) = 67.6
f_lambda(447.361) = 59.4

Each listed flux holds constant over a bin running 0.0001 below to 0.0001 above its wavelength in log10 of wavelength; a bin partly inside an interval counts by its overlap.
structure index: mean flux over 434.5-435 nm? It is 50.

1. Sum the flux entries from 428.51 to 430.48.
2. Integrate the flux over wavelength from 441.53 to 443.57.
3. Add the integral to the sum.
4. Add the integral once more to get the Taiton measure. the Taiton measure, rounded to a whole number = 836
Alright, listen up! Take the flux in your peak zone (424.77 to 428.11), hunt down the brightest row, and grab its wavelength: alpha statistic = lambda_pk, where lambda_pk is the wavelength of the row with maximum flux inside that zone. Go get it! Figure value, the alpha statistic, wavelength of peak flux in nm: 425.459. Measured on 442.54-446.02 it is 443.872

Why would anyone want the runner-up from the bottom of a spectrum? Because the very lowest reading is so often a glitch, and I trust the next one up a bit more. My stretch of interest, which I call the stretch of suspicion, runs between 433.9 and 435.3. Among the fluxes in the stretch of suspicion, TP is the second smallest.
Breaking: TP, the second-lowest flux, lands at 39.6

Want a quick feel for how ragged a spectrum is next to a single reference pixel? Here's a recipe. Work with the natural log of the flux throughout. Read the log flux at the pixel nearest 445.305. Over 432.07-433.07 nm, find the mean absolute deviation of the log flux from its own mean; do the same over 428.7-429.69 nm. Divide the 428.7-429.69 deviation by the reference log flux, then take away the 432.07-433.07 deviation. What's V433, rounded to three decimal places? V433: -0.022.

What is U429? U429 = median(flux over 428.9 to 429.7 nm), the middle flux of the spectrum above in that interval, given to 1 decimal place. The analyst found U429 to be 60.4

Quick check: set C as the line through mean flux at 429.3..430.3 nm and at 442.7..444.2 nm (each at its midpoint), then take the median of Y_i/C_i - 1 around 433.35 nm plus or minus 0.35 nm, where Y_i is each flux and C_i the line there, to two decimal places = -0.10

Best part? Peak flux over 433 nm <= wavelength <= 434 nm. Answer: 88.9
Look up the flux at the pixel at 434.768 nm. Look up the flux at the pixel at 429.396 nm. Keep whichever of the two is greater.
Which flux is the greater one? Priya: 58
